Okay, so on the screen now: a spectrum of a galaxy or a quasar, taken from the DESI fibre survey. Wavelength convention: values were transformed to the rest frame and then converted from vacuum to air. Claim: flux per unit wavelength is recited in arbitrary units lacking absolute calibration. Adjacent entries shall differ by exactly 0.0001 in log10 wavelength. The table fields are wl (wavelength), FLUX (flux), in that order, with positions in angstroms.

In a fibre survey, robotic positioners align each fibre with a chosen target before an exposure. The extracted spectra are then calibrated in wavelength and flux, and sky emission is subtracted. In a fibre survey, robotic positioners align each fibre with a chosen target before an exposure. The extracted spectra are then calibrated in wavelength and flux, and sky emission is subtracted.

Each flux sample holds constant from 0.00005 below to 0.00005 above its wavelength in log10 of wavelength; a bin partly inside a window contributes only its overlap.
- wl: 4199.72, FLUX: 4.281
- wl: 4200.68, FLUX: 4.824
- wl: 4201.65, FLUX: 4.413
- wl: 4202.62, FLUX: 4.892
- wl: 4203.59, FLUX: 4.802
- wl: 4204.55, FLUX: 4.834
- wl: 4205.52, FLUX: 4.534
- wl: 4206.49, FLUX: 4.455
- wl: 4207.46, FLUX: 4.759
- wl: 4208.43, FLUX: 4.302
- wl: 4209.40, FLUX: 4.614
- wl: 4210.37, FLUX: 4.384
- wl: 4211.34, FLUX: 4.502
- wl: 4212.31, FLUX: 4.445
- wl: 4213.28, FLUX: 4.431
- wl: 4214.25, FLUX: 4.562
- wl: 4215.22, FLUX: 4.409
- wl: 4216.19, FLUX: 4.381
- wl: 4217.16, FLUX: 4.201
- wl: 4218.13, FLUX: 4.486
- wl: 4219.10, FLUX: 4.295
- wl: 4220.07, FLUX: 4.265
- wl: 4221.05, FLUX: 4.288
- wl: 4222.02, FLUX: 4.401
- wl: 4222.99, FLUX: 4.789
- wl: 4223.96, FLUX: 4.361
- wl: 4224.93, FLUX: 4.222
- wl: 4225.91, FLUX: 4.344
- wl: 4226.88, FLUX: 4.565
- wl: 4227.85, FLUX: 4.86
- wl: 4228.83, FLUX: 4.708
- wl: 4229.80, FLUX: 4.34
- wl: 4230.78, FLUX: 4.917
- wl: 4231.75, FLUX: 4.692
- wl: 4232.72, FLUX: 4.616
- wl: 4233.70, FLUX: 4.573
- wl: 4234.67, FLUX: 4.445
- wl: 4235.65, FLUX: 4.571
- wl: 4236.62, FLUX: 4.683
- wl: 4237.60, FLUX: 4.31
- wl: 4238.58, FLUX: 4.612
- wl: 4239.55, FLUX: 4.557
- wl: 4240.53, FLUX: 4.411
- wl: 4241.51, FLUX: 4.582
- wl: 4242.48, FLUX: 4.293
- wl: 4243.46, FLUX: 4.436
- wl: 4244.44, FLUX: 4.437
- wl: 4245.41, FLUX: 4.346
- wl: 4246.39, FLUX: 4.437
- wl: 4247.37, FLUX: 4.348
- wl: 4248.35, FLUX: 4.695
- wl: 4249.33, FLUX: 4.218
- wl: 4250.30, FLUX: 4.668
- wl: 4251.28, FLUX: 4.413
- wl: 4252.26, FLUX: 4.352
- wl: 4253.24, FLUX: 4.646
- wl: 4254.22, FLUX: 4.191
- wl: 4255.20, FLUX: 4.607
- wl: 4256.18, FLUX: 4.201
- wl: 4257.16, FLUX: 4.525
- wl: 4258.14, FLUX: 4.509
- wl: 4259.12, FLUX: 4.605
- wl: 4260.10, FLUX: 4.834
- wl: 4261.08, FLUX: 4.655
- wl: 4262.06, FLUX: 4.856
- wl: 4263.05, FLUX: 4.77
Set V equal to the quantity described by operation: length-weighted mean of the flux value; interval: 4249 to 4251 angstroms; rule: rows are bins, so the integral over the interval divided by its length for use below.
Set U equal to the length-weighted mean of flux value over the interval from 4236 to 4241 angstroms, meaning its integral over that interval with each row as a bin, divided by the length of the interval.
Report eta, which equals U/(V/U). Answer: 4.6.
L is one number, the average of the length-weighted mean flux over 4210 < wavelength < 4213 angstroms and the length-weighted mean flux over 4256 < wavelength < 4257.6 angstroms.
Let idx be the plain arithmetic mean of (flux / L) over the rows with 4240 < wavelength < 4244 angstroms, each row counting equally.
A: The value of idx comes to 1.00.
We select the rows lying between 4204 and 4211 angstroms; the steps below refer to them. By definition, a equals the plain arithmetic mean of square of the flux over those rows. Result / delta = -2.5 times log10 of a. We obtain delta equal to -3.29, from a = 20.8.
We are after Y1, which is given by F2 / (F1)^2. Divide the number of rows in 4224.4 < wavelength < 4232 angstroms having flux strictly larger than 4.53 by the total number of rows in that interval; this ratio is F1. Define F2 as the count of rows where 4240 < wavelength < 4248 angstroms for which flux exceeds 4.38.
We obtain 13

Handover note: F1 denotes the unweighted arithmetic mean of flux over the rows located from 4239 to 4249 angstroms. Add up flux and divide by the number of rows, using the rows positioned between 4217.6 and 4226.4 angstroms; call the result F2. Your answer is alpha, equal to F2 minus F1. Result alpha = -0.07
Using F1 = 4.45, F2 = 4.38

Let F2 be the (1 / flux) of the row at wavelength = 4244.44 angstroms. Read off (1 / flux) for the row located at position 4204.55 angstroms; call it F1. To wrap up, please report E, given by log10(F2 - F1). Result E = -1.7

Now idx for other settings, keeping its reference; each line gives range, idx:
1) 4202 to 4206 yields 1.08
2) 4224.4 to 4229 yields 1.03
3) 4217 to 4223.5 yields 0.99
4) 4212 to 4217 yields 1.01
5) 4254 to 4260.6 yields 1.02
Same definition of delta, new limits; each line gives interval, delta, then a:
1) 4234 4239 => -3.28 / 20.5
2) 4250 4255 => -3.25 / 19.9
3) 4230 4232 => -3.41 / 23.1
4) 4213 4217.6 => -3.22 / 19.3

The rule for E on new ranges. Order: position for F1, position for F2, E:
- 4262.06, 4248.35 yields -2.2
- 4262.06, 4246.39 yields -1.7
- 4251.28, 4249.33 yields -2.0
